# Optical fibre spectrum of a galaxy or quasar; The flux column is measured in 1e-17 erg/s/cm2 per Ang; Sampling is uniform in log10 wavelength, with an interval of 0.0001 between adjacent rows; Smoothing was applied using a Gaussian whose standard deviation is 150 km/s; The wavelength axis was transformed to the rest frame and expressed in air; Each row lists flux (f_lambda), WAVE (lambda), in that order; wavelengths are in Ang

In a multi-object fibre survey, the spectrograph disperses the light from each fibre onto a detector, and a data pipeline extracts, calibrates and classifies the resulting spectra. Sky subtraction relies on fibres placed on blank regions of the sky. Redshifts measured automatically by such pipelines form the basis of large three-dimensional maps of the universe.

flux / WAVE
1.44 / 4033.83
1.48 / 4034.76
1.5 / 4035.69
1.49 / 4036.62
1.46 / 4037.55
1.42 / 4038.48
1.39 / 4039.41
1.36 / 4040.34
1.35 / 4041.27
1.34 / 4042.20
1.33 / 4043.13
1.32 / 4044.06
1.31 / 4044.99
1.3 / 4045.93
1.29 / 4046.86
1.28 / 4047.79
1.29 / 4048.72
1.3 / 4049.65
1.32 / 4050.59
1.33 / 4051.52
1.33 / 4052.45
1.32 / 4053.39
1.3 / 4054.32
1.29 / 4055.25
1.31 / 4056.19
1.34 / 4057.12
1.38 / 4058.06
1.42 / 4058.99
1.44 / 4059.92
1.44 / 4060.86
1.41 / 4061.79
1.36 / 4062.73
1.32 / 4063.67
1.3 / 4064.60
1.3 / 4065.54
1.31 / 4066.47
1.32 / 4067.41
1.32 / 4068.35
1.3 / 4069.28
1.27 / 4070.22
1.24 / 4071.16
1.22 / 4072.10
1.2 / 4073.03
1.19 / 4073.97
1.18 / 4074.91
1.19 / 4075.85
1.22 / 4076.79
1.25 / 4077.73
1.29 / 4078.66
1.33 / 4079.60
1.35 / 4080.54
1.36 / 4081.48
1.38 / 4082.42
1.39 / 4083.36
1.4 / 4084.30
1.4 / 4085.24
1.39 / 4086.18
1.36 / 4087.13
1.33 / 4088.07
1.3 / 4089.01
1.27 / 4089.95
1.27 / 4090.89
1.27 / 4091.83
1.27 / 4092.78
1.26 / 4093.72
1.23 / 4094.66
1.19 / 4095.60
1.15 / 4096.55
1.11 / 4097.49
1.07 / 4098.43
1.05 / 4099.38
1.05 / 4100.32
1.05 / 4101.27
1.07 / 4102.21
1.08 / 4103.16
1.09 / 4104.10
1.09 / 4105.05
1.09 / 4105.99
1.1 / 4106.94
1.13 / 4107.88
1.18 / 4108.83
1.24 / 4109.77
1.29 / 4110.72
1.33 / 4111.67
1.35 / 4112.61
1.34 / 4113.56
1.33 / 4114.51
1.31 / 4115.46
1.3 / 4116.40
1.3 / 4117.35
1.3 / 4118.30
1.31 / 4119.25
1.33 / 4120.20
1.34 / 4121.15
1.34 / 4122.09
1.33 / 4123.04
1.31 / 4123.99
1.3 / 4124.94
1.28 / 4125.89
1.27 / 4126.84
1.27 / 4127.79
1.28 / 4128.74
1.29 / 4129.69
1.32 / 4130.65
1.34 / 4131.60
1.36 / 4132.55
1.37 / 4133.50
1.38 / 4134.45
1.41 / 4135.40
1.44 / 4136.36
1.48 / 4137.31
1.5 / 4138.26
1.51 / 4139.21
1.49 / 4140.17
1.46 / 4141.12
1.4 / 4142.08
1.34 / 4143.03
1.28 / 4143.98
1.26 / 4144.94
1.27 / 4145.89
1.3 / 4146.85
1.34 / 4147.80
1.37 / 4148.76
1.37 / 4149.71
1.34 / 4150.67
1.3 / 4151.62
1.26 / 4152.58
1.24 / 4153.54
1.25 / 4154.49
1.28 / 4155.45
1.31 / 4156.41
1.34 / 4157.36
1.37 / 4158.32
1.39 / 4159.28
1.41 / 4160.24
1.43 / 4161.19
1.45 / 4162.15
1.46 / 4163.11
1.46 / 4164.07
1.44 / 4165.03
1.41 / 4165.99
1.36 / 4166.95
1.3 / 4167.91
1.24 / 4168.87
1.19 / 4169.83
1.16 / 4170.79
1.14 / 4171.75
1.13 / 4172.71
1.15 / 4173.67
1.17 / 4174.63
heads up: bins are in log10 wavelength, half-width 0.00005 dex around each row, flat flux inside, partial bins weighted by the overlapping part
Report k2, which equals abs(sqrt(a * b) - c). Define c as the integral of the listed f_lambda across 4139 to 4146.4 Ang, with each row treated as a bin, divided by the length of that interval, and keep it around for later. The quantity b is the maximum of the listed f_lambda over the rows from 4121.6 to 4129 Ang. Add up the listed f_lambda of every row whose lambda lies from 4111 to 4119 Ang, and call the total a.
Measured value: 2.39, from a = 10.56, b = 1.34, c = 1.37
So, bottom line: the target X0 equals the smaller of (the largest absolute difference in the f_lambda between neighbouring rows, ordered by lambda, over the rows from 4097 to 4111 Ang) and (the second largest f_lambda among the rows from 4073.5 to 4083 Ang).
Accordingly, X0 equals 0.060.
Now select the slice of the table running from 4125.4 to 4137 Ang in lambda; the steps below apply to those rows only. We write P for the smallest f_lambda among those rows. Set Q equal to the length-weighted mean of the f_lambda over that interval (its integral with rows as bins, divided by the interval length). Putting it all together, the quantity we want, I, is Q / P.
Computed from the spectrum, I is 1.05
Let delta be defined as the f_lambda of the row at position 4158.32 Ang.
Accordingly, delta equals 1.37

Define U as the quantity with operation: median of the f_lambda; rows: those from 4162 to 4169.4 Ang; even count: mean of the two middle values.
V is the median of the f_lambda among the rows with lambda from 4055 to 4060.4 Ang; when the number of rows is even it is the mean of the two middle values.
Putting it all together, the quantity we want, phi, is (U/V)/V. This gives 0.77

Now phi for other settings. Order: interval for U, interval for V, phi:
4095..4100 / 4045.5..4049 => 0.67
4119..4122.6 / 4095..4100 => 1.08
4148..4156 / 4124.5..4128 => 0.79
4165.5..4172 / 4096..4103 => 1.08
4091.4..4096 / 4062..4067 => 0.73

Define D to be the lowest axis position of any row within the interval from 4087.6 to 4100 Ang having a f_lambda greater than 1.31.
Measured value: 4088.07 Ang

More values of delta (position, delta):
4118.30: 1.3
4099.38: 1.05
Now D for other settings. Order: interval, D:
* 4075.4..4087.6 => 4079.60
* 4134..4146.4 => 4134.45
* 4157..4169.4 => 4157.36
